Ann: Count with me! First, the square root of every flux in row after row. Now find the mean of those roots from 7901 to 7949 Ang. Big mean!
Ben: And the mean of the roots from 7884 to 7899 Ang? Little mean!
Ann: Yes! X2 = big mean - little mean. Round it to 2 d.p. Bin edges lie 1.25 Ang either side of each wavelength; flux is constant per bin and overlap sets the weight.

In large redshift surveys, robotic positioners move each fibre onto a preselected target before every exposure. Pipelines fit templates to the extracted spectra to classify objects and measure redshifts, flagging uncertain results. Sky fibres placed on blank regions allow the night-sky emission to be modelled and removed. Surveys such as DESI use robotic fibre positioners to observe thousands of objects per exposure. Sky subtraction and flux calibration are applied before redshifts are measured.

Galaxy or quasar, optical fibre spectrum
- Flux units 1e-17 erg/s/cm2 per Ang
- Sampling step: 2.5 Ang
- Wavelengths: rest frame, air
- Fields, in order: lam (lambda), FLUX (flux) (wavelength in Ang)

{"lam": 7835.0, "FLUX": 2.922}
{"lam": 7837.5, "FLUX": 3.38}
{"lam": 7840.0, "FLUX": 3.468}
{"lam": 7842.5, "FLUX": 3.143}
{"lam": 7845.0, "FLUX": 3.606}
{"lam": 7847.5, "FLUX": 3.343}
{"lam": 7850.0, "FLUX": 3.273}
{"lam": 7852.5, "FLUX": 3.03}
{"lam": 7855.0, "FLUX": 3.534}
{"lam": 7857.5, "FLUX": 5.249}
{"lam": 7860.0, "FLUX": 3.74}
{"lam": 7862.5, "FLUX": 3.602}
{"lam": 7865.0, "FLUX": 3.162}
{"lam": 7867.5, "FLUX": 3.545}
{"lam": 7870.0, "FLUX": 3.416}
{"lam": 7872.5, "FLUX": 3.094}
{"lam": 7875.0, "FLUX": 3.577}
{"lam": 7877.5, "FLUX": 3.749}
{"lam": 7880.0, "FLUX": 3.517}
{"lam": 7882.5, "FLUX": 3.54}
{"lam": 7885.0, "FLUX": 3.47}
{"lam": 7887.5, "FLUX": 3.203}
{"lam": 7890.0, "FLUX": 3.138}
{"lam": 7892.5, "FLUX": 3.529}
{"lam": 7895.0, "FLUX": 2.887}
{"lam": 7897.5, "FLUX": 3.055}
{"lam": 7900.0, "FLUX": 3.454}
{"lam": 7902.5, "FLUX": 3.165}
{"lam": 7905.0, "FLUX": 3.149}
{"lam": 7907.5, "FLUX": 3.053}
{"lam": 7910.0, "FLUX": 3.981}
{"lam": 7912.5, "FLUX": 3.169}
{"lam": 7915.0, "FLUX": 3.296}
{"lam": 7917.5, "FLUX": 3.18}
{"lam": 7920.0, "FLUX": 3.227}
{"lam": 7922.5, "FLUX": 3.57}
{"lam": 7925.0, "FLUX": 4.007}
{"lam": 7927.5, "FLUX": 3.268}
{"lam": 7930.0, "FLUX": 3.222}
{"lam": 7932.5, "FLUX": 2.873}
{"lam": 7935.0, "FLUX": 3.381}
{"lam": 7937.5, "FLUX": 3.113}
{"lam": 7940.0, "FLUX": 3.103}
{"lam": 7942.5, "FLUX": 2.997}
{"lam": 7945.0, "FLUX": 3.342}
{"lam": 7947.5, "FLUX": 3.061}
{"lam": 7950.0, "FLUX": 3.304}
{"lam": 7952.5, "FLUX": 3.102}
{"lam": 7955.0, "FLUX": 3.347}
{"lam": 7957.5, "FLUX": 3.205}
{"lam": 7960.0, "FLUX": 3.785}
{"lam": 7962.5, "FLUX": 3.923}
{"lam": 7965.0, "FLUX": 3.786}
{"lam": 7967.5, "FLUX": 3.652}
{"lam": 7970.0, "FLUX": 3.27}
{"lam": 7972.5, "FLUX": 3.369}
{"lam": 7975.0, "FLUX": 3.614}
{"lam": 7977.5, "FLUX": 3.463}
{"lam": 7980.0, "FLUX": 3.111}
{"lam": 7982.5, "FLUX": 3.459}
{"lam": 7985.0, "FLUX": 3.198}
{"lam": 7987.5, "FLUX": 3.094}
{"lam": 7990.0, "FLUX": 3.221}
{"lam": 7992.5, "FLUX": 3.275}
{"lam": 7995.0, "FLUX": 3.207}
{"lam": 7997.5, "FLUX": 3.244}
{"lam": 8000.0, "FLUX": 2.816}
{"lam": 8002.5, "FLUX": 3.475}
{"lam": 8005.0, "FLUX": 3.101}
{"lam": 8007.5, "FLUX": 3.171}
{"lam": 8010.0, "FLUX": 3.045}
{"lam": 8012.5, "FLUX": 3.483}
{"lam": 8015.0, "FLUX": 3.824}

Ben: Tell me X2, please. 0.02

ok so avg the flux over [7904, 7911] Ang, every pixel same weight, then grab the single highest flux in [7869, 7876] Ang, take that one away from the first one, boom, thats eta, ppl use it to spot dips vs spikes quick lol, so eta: -0.2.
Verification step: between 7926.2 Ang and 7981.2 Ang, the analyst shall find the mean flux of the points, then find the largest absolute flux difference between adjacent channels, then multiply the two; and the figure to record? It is 1.9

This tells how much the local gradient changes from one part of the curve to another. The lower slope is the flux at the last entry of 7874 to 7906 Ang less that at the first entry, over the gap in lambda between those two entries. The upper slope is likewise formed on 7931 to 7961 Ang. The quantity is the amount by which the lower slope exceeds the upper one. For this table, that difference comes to -0.047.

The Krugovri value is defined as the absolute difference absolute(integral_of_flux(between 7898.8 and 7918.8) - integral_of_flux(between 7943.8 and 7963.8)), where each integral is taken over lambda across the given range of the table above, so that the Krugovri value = 1.6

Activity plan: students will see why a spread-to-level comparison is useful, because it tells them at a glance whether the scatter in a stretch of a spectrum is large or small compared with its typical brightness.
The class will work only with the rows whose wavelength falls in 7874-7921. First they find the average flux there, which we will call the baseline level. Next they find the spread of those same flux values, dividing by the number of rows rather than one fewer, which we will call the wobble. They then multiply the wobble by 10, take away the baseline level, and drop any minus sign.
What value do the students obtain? 0.68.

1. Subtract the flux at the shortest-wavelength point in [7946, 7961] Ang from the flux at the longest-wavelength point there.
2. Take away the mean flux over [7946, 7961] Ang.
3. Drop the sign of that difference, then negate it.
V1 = -2.6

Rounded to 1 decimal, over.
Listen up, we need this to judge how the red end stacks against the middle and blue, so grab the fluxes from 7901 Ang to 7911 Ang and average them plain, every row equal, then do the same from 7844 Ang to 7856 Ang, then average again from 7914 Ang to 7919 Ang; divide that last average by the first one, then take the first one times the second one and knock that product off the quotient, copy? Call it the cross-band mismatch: -10.2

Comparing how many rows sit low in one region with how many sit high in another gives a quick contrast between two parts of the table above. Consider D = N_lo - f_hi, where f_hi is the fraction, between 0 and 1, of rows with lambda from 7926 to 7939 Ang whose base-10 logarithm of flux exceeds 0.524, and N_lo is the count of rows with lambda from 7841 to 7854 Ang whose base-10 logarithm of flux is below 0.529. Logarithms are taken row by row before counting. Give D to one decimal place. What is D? 3.8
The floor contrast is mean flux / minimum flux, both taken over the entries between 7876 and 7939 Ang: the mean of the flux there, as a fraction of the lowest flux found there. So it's 1.16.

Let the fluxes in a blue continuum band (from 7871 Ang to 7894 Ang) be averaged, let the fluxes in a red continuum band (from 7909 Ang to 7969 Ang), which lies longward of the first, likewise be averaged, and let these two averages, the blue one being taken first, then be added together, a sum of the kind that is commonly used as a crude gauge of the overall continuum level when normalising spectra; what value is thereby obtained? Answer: 6.8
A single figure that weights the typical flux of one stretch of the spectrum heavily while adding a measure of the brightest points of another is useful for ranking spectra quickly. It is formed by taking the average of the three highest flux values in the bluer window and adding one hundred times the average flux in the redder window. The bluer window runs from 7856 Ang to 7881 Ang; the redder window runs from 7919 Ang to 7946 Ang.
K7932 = 332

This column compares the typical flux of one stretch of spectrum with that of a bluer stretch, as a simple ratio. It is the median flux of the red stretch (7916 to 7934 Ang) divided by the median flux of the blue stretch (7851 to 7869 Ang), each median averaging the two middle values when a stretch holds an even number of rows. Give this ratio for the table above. 0.91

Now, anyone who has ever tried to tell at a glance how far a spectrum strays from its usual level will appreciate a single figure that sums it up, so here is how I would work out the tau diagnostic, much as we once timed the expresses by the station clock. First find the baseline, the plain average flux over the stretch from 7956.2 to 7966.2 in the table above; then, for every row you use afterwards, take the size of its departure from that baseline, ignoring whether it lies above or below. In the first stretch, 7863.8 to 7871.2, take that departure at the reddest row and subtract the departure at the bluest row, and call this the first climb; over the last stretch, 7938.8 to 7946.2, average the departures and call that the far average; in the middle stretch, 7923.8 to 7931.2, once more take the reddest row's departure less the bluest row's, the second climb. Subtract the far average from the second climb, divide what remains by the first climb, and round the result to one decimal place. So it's 1.6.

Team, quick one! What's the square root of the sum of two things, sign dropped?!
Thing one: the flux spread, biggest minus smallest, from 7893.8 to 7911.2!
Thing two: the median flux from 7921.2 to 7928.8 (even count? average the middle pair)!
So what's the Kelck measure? 2.16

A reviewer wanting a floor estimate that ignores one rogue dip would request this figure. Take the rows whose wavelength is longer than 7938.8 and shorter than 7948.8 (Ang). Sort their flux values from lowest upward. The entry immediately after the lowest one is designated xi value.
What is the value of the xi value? 3.061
